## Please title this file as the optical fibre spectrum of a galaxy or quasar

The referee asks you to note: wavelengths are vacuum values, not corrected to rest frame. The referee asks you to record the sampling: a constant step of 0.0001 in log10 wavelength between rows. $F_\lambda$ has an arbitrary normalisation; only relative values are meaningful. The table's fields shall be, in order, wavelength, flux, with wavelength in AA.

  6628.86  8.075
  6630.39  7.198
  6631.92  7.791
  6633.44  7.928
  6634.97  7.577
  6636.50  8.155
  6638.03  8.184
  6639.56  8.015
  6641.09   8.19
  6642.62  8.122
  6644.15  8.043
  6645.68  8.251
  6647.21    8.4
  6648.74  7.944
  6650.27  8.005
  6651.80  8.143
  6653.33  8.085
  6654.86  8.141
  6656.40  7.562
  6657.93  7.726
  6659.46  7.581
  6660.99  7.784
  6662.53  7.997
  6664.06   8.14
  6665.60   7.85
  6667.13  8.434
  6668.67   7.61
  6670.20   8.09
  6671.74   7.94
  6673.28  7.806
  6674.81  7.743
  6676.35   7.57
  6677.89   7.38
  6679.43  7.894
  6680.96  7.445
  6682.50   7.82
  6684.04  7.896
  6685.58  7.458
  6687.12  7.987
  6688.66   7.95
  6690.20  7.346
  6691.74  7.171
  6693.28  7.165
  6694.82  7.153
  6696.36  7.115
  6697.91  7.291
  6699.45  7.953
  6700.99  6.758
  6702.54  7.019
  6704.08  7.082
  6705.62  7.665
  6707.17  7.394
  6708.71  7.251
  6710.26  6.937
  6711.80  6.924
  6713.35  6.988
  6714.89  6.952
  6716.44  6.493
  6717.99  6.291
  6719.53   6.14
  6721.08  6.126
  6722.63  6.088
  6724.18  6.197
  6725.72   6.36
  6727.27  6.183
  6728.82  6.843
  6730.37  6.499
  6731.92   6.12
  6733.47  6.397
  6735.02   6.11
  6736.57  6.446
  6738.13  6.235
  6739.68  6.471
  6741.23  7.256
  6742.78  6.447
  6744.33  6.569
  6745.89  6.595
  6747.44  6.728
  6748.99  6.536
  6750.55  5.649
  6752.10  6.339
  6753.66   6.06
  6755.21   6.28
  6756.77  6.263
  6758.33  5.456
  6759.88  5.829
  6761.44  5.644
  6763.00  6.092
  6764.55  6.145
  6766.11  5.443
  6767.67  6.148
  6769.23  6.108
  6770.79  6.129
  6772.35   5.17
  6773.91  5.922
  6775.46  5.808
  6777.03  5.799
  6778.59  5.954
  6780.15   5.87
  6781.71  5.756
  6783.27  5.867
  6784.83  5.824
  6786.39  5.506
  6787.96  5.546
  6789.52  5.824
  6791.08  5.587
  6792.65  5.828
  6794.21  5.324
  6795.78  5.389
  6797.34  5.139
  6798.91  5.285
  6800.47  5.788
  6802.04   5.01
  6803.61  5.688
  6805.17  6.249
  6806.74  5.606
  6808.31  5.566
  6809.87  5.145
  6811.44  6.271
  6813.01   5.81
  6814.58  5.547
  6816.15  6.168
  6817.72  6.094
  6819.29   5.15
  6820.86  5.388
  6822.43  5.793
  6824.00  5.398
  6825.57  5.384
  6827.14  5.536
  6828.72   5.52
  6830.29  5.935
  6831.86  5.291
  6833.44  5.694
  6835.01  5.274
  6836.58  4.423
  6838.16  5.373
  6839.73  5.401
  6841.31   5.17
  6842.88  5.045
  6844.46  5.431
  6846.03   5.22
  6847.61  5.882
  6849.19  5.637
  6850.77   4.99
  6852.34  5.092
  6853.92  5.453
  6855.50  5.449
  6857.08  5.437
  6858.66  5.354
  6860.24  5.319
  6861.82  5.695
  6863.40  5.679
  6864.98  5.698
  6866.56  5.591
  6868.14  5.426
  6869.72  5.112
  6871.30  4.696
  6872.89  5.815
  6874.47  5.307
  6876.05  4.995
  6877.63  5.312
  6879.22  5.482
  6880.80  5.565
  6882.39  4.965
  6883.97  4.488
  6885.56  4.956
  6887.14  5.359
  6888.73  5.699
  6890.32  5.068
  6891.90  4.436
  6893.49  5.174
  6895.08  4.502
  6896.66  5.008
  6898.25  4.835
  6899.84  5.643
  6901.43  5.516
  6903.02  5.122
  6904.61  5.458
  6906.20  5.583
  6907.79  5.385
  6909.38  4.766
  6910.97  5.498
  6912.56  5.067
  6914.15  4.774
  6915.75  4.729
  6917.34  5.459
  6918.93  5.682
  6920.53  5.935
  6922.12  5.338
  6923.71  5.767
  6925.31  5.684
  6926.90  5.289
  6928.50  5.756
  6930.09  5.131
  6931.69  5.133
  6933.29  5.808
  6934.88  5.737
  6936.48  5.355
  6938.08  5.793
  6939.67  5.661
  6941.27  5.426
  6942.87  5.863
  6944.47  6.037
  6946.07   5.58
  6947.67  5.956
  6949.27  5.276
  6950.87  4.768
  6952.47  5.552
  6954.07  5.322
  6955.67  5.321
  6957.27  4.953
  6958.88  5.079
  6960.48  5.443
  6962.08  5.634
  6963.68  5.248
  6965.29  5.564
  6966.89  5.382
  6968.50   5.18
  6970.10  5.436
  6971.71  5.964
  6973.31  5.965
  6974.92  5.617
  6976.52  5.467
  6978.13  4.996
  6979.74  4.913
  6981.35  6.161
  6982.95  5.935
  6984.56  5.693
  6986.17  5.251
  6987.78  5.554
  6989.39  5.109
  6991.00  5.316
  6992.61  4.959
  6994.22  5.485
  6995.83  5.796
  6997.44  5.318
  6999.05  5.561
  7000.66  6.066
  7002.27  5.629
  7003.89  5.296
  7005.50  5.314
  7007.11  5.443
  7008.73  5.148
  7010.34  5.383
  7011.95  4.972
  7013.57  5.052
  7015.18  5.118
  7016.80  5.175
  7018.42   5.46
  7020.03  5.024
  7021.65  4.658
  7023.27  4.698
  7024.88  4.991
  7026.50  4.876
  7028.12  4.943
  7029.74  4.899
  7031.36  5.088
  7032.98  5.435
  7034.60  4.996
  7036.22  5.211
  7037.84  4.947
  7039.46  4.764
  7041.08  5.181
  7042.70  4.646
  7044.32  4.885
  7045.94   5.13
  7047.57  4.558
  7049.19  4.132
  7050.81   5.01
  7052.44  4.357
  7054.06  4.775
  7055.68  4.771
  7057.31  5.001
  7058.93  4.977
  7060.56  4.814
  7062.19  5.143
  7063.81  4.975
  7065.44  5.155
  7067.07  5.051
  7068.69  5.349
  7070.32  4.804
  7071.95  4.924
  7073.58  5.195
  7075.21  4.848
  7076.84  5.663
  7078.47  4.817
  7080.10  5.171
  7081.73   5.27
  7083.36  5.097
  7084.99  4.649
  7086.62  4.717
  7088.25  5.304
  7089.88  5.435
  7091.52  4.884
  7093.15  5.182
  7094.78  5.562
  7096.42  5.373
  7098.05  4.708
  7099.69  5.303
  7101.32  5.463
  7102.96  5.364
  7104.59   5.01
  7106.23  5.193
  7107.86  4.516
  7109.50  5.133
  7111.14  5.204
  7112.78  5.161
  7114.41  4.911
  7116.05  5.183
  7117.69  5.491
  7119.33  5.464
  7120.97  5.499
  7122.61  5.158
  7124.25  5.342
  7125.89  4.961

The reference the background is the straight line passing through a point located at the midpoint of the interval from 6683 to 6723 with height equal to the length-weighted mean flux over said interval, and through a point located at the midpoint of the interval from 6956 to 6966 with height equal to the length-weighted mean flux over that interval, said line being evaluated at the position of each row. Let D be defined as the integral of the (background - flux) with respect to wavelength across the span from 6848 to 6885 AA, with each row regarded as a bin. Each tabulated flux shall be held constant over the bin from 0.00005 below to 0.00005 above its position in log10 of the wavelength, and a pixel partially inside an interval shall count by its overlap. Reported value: 24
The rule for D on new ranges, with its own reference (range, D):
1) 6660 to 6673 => -8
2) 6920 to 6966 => -2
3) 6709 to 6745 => 16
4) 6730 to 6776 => 28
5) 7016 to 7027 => -1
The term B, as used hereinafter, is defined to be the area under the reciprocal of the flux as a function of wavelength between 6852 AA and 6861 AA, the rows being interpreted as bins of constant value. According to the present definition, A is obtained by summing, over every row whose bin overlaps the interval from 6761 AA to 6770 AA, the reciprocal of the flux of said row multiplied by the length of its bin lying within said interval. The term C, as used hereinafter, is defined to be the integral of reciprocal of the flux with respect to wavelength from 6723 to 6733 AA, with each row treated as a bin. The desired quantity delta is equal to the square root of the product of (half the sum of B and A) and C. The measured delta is 1.59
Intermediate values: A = 1.52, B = 1.7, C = 1.58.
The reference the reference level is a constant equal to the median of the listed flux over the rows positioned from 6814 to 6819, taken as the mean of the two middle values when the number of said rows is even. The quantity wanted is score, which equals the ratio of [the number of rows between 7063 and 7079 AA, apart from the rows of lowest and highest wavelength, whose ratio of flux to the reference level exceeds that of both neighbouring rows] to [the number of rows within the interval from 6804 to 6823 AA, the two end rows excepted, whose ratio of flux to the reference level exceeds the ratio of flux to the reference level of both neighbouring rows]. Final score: 2.0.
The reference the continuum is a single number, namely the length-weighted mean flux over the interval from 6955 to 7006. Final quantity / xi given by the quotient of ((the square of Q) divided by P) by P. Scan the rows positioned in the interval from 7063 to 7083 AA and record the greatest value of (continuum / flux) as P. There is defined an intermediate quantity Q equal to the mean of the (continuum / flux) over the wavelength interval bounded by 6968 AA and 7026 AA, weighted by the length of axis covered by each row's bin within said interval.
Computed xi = 0.81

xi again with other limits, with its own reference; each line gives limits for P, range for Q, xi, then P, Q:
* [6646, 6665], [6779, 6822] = 1.81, 0.7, 0.97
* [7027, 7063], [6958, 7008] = 0.57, 1.3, 1.00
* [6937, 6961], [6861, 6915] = 0.84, 1.1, 1.05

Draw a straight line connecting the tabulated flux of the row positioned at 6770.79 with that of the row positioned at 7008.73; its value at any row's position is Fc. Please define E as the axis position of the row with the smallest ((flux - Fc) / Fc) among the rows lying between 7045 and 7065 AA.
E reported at 7049.19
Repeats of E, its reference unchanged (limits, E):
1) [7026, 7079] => 7049.19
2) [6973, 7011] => 6979.74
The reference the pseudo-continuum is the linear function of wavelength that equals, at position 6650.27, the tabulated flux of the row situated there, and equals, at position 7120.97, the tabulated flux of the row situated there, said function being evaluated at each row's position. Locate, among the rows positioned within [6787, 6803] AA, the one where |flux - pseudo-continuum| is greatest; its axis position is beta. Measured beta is 6802.04 AA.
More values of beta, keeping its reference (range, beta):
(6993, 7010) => 7008.73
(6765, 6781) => 6772.35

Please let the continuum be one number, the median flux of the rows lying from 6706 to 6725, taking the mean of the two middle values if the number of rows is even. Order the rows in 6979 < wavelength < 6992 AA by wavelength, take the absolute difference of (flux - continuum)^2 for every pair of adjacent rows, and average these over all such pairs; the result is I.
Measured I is 1.05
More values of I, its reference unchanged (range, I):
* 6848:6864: 0.50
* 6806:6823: 0.94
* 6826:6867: 0.82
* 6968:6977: 0.55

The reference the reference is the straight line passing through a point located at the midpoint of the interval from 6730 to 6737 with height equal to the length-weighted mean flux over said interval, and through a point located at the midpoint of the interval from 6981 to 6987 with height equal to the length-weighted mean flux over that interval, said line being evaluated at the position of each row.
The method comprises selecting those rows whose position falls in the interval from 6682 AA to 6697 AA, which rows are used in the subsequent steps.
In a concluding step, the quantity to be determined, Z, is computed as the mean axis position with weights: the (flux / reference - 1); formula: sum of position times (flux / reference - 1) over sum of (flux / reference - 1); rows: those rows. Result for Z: 6688.4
